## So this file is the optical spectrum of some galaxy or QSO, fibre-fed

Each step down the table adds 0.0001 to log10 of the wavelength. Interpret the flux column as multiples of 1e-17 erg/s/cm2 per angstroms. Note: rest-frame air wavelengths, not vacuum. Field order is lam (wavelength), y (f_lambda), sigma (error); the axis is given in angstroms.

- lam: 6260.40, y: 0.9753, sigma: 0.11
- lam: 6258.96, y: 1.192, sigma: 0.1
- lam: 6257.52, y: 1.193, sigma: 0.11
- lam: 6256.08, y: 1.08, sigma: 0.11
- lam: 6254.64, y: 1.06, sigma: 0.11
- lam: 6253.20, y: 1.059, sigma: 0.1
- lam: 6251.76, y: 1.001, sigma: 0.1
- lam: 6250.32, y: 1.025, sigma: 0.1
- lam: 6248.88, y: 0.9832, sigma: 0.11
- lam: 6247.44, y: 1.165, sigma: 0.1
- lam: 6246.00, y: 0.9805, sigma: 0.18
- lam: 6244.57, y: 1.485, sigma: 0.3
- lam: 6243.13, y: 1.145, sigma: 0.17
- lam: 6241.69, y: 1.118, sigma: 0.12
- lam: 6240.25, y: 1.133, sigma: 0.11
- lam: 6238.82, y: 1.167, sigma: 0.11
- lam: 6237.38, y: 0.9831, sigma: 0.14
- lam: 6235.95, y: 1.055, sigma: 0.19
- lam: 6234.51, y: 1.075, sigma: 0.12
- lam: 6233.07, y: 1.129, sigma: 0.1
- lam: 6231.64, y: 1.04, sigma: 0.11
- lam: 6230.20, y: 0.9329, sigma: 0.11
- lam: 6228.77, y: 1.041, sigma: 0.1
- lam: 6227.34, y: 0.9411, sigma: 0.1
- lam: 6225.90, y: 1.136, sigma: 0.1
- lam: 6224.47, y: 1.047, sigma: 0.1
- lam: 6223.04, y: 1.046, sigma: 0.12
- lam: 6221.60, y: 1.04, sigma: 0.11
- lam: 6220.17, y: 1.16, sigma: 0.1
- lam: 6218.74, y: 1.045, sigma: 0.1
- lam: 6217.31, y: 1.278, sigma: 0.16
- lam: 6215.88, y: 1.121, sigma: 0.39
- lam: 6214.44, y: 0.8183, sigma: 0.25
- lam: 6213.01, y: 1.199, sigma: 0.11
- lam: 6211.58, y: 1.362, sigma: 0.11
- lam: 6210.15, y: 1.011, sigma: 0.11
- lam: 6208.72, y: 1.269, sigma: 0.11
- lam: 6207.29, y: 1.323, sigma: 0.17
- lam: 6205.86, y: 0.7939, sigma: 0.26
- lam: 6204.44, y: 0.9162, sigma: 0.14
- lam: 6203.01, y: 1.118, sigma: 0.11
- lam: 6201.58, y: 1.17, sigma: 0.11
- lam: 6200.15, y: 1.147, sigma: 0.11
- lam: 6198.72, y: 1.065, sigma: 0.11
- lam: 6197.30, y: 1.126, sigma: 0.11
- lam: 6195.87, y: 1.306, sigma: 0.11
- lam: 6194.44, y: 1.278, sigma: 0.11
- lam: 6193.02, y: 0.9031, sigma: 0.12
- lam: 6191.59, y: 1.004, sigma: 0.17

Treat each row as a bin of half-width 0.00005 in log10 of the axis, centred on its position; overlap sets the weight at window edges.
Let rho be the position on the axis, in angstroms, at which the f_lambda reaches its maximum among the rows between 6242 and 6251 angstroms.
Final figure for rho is 6244.57 angstroms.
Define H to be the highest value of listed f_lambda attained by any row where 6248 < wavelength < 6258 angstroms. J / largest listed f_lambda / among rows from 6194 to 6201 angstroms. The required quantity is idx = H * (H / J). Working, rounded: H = 1.193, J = 1.306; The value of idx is 1.09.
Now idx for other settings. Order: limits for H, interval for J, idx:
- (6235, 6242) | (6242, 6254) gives 0.92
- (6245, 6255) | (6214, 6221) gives 1.06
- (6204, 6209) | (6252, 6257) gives 1.62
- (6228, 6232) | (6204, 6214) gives 0.80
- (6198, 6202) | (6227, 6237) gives 1.21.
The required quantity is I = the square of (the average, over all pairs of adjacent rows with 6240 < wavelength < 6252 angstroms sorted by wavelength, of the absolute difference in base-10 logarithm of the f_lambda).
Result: 0.0037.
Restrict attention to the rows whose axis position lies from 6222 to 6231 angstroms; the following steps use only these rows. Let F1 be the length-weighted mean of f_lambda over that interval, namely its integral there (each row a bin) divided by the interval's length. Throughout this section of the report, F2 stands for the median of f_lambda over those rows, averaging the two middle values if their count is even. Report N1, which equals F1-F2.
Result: -0.02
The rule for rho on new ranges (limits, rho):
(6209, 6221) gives 6211.58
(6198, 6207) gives 6201.58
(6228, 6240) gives 6238.82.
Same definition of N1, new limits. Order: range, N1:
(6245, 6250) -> 0.08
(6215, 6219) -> 0.02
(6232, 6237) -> 0.00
